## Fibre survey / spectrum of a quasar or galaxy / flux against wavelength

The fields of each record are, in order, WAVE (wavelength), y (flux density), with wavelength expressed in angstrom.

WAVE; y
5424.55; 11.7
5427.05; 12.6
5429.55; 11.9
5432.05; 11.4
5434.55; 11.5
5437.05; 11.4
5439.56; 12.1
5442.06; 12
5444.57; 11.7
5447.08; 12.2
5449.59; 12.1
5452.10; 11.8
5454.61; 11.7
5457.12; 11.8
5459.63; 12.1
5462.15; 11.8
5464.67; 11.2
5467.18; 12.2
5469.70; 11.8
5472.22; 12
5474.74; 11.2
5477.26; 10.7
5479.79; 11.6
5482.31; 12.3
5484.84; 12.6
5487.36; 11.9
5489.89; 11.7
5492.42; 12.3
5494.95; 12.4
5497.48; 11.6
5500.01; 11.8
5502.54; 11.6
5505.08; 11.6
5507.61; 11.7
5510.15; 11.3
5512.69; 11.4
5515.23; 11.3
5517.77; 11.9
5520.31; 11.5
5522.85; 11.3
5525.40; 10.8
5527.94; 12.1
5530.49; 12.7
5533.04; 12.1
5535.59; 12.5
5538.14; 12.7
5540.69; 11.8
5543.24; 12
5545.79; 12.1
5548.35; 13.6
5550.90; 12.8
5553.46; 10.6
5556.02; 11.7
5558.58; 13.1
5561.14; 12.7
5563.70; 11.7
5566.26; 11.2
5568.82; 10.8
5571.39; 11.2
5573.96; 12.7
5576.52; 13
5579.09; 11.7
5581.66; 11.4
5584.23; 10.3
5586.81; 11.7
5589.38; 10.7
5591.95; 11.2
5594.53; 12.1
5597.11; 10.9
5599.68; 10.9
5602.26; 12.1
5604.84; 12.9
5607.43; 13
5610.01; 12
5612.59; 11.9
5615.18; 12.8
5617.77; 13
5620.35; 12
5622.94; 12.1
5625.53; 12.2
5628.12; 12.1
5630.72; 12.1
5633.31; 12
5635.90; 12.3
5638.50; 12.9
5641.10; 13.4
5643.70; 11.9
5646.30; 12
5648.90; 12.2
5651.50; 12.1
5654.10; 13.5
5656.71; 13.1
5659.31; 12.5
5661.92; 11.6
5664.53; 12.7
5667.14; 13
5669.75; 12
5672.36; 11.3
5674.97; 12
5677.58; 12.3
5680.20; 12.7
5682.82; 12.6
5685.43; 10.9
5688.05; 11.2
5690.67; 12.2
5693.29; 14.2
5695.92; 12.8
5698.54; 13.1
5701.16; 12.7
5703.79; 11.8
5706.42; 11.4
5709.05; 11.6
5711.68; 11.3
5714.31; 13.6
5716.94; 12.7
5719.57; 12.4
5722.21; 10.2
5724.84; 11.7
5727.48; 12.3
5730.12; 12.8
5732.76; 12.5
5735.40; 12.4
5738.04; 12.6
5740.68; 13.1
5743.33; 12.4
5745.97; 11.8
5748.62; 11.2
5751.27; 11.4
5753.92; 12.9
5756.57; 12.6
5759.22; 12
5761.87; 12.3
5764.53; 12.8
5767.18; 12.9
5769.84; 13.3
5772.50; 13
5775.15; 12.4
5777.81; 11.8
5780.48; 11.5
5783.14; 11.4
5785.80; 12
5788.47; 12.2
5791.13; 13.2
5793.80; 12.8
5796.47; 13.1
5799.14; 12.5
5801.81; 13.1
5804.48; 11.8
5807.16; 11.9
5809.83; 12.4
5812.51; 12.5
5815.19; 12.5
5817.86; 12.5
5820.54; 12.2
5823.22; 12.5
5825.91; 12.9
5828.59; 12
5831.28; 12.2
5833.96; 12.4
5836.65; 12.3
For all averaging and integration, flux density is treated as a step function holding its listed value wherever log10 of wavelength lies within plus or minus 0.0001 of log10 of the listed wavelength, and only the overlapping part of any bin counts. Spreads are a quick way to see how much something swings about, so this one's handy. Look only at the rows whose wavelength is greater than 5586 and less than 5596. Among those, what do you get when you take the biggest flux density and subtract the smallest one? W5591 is 1.40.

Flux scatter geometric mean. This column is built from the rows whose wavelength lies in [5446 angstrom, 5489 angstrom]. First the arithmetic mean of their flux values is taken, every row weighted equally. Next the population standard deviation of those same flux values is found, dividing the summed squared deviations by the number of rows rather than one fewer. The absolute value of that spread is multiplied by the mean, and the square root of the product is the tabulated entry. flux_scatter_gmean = 2.30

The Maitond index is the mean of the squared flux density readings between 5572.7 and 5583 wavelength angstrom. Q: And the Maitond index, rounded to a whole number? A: 149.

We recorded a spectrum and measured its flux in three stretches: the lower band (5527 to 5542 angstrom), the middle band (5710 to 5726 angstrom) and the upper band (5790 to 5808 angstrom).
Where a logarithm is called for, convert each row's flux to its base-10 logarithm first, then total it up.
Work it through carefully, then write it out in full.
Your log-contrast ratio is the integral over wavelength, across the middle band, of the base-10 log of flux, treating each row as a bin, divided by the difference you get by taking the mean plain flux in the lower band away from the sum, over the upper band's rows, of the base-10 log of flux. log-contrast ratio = -3.7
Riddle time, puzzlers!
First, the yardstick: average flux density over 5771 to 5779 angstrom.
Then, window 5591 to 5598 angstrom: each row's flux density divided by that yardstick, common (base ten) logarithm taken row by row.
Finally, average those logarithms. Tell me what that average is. -0.037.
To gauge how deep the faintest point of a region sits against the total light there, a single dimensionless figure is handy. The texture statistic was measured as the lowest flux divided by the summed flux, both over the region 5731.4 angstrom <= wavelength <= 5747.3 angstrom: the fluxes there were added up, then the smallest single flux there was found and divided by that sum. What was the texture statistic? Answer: 0.1578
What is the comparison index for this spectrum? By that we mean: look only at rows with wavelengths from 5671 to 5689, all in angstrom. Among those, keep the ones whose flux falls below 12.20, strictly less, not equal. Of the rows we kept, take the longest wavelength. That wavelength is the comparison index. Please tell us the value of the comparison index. 5688.05 angstrom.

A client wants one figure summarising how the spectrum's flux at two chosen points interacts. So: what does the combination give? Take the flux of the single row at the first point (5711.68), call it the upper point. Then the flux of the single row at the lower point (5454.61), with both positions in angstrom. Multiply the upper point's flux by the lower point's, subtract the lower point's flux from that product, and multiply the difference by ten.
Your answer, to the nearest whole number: 1205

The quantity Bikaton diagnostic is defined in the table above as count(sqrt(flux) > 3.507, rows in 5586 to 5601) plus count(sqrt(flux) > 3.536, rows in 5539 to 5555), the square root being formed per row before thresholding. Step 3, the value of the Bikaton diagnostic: 2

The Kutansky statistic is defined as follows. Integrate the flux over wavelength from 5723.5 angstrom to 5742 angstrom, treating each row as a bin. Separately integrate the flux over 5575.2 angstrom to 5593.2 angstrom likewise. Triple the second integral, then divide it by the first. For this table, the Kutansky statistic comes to 2.67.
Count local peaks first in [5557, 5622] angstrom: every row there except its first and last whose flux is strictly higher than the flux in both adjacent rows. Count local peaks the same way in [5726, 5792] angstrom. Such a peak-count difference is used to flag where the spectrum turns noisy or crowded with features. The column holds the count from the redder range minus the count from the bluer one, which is -1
